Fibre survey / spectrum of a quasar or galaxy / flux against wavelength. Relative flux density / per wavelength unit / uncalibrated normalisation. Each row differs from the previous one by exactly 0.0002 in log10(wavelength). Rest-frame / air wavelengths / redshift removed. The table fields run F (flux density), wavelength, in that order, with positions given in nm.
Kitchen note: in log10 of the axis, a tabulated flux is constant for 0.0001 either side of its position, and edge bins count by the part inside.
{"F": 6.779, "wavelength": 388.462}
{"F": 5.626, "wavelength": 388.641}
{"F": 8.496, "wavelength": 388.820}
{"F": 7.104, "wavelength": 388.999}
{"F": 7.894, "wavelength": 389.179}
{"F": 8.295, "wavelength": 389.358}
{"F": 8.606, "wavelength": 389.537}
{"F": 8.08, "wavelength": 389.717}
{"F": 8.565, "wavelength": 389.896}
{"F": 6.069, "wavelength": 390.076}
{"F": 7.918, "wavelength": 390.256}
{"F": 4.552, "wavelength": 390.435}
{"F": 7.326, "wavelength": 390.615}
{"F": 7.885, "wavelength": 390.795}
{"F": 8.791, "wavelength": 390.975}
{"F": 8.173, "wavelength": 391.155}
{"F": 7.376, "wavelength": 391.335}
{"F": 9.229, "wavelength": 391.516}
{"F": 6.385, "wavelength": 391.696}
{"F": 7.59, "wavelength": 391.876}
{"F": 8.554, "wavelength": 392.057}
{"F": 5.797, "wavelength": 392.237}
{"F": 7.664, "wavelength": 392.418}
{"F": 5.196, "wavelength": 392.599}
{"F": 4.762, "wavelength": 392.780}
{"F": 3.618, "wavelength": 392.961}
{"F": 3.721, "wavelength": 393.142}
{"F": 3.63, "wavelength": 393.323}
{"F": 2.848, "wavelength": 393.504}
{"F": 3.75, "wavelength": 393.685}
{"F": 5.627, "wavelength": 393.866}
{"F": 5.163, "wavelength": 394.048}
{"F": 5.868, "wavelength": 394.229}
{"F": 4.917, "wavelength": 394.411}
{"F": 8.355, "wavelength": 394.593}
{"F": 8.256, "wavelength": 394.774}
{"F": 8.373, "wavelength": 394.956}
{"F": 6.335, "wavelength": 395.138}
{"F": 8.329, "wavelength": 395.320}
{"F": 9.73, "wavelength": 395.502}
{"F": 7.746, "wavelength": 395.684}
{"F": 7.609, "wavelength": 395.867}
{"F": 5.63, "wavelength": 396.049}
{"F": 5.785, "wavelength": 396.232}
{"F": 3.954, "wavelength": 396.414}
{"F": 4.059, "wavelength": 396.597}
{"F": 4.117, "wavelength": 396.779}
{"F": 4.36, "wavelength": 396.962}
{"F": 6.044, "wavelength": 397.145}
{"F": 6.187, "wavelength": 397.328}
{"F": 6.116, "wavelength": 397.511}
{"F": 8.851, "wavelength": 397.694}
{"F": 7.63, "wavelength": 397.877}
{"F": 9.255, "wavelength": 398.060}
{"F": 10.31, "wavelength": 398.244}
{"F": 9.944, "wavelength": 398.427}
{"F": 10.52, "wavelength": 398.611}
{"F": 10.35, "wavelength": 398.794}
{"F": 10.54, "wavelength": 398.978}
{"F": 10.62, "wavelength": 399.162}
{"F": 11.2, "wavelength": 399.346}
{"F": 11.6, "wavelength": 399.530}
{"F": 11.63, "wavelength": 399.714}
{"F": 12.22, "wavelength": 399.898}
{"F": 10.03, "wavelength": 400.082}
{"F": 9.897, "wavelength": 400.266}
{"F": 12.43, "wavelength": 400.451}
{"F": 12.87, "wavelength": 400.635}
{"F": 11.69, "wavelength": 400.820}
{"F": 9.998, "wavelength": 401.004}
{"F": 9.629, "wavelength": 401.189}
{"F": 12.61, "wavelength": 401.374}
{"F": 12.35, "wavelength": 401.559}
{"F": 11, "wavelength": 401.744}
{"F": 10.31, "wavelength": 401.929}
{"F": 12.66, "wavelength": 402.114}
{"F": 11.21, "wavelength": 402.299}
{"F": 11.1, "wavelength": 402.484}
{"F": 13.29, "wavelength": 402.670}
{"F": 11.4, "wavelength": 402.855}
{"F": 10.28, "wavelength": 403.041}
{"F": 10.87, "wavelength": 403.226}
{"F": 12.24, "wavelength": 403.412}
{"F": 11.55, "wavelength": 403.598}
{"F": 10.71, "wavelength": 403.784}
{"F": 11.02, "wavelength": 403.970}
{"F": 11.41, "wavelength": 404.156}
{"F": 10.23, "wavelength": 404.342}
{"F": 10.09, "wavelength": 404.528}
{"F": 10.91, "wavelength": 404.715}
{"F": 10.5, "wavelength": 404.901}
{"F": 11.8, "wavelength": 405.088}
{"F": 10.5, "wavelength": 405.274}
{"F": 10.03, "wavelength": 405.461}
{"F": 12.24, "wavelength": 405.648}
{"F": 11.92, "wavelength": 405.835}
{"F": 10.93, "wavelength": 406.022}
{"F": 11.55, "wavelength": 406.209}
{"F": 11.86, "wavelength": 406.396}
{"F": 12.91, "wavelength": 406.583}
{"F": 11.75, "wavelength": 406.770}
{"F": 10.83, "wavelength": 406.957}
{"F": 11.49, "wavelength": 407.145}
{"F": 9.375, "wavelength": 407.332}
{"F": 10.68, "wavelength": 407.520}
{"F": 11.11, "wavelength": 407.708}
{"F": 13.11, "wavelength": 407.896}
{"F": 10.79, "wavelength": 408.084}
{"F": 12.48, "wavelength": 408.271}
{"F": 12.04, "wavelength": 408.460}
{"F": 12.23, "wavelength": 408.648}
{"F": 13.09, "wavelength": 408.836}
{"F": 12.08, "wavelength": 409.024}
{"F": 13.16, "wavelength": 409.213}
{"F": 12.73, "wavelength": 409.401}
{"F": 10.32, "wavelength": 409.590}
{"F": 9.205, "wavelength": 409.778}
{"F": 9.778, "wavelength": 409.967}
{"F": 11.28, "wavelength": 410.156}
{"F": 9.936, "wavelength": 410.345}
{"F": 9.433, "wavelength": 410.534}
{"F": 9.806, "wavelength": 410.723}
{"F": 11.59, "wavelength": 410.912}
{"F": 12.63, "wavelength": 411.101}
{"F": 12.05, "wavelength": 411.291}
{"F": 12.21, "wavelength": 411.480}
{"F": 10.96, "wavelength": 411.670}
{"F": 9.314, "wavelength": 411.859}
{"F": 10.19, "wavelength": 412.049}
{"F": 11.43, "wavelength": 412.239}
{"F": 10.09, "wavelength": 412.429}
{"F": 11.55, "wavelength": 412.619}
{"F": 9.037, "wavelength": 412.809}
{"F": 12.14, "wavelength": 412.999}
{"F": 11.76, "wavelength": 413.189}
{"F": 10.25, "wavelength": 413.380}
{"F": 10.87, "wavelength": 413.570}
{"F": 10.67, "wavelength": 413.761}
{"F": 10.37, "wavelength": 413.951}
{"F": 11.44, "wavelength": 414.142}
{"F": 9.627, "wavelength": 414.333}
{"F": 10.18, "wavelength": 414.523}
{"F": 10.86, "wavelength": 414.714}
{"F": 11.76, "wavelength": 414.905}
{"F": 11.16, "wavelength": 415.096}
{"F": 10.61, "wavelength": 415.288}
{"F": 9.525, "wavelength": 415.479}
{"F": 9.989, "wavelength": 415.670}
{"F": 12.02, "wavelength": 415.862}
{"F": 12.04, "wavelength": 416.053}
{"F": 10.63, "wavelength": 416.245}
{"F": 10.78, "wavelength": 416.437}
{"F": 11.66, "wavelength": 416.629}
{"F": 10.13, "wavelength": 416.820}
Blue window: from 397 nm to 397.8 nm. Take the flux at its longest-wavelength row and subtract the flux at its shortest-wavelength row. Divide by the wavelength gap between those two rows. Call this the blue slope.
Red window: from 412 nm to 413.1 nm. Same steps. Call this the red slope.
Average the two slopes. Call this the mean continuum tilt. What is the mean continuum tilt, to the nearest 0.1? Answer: 3.6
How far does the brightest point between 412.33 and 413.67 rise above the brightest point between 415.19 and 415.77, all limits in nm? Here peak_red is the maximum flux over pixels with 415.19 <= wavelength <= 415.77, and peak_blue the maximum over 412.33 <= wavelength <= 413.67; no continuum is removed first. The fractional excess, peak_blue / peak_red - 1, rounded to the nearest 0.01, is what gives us 0.14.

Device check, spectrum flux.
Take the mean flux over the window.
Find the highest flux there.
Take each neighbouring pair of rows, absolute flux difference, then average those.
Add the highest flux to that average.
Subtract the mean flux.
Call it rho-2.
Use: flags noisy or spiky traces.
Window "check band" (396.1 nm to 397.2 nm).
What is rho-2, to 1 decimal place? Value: 2.1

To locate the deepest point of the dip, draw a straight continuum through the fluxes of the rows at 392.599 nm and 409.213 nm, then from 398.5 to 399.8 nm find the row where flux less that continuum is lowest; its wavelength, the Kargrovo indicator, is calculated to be 398.794 nm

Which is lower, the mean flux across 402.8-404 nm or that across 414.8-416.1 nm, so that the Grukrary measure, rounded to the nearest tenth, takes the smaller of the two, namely 11.0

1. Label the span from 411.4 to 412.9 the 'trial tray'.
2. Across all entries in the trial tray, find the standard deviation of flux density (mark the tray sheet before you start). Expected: 1.1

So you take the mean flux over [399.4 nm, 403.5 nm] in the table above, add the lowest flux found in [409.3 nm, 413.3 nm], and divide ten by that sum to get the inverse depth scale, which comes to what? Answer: 0.49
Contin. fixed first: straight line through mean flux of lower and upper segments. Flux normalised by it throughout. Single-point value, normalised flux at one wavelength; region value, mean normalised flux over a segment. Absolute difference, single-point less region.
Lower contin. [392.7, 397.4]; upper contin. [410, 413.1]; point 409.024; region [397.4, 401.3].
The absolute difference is 0.26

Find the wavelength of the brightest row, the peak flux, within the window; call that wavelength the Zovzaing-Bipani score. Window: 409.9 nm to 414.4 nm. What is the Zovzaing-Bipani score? 411.101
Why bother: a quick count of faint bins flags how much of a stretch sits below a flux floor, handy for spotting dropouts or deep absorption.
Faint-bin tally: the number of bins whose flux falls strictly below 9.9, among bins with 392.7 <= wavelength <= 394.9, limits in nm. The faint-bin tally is 12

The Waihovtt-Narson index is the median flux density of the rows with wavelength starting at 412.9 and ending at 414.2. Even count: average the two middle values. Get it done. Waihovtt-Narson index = 10.9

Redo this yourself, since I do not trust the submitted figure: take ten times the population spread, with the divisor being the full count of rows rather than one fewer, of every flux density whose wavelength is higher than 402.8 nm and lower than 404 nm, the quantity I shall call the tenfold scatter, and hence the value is 5.9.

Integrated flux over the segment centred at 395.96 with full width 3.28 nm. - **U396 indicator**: 21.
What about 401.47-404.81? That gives 38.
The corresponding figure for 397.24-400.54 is 33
